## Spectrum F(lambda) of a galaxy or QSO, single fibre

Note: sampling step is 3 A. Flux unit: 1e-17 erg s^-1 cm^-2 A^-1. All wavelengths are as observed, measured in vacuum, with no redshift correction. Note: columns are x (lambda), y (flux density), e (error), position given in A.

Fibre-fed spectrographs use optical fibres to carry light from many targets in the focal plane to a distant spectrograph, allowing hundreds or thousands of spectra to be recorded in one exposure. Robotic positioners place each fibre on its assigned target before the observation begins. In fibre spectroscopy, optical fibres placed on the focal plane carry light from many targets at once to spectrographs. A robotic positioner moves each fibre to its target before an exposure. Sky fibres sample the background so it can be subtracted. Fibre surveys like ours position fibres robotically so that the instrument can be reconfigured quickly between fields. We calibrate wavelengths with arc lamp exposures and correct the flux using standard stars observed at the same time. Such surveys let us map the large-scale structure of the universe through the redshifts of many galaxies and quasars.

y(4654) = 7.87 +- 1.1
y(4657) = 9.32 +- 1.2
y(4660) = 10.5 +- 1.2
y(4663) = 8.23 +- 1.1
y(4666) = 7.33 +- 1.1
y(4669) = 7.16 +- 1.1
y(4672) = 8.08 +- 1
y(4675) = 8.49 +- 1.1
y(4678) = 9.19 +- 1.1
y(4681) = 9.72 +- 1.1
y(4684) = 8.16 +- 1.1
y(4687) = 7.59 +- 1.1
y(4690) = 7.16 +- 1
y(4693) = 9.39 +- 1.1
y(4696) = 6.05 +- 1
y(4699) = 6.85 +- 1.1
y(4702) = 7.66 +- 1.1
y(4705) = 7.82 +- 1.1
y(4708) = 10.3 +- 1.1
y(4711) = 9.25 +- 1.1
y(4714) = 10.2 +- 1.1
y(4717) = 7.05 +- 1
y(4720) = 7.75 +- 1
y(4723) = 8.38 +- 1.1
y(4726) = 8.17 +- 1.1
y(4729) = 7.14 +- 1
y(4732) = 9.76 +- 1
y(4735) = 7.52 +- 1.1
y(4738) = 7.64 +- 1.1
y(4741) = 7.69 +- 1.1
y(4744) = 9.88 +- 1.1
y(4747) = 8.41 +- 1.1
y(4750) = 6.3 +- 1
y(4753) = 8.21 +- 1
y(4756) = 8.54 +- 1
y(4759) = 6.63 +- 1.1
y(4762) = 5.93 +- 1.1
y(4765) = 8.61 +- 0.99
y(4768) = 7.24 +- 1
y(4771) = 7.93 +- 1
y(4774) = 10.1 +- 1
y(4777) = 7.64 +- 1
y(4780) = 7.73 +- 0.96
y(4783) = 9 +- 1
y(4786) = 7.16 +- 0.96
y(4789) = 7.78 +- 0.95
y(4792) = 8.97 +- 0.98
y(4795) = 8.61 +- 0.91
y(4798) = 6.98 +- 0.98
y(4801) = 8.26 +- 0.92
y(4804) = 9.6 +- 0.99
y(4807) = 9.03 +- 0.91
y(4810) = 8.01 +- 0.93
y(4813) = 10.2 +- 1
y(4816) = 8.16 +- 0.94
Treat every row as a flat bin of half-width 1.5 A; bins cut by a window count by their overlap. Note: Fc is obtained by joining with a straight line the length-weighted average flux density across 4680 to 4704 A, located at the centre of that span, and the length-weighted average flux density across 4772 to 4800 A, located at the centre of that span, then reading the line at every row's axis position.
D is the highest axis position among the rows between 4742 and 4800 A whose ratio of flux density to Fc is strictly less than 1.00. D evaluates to 4798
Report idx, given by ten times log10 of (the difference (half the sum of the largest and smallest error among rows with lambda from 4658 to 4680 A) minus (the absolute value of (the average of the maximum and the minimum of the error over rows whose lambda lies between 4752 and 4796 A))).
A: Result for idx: -10.2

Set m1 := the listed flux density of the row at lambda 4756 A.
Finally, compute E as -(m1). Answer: -8.5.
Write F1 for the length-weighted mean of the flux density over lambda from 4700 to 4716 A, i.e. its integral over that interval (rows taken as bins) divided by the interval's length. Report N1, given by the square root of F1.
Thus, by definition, 3.0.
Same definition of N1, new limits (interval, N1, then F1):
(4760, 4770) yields 2.7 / 7.3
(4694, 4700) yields 2.6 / 6.7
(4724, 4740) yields 2.8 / 8.0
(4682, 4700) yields 2.8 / 7.6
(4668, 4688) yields 2.9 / 8.4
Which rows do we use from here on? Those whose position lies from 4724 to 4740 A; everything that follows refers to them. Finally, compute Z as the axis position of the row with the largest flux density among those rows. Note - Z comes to 4732 A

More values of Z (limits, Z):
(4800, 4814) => 4813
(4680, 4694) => 4681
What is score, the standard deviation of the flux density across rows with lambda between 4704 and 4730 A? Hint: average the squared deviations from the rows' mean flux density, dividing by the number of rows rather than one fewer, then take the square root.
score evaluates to 1.14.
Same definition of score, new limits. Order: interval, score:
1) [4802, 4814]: 0.81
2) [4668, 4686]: 0.82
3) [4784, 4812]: 0.83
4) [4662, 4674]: 0.46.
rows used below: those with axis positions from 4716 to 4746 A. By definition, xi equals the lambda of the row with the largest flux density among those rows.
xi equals 4744 A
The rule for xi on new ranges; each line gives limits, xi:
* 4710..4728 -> 4714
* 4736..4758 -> 4744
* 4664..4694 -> 4681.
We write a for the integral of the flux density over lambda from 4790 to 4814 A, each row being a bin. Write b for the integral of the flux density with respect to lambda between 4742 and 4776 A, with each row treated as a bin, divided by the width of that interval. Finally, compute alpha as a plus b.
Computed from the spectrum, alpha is 216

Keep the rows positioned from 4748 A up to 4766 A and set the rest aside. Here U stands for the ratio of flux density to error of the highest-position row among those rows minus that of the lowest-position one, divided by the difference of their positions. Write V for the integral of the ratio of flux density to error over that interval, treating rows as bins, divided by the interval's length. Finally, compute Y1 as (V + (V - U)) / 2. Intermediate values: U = 0.16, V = 7.2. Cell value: 7.1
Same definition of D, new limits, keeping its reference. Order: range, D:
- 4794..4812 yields 4810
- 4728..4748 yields 4741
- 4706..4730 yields 4729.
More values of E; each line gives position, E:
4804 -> -9.6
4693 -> -9.4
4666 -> -7.3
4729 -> -7.1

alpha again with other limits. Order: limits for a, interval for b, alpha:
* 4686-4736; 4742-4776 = 415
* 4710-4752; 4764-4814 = 353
